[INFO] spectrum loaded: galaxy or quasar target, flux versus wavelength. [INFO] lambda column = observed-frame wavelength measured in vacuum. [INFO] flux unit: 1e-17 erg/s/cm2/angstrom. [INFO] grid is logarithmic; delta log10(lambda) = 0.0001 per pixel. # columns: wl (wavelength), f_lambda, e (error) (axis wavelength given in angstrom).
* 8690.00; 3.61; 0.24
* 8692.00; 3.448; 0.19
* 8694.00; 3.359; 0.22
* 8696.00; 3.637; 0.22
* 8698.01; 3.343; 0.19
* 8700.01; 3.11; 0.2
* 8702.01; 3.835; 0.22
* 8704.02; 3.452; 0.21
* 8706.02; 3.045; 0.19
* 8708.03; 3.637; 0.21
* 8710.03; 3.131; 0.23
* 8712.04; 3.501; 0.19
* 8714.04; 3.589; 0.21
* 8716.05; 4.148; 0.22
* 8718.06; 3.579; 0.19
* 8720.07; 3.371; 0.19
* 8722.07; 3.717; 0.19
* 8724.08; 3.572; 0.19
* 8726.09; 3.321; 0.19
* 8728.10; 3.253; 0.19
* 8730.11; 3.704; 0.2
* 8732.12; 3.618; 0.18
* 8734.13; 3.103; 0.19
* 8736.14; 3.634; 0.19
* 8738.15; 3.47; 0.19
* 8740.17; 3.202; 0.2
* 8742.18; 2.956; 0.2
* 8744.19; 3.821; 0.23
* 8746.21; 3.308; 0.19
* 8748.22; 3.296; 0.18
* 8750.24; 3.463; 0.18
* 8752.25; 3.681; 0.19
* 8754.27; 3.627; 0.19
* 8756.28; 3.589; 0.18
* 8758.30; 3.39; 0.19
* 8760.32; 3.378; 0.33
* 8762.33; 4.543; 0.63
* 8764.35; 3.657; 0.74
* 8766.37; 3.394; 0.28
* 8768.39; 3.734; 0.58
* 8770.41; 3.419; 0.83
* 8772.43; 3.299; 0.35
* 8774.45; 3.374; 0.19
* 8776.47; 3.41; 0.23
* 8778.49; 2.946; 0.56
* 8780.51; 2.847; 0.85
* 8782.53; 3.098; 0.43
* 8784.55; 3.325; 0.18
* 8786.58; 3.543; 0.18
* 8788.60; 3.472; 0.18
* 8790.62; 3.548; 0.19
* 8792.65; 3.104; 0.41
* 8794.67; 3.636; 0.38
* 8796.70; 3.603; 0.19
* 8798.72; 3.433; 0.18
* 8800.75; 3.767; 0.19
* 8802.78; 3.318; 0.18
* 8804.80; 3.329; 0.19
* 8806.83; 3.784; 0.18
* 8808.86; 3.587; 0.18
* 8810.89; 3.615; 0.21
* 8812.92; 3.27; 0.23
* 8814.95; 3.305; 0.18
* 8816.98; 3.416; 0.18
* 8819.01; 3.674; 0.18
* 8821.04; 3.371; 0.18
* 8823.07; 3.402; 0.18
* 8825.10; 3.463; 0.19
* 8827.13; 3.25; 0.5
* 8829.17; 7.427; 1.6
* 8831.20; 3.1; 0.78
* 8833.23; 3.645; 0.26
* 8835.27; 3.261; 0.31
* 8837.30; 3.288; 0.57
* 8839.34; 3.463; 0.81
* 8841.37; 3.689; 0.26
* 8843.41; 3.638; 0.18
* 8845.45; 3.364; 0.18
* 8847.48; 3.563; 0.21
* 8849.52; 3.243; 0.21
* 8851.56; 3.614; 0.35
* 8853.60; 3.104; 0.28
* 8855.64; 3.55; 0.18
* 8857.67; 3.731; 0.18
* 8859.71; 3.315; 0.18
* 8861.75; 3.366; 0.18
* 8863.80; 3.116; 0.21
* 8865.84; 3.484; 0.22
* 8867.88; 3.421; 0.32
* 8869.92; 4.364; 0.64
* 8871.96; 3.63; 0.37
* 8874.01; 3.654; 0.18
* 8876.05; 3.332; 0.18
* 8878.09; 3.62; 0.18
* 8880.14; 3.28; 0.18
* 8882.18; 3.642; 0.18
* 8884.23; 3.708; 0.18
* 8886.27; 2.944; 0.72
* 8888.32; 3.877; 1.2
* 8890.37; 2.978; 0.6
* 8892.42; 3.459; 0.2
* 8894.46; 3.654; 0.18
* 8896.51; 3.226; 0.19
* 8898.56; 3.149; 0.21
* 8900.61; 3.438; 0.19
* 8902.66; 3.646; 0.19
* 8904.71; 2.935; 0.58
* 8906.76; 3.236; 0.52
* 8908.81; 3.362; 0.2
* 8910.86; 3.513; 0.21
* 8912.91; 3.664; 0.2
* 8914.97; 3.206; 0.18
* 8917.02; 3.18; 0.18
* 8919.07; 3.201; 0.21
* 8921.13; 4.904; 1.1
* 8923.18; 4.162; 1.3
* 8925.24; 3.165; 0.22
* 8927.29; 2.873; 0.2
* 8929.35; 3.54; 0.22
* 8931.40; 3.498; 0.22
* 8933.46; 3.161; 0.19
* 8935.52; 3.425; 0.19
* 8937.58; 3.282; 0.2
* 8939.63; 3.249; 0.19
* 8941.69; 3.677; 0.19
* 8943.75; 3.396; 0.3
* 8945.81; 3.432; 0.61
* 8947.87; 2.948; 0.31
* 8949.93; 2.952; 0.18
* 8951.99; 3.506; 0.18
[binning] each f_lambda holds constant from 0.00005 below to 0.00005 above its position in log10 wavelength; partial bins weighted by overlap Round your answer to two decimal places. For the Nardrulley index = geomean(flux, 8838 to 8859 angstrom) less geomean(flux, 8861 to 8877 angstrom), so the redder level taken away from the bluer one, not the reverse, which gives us -0.04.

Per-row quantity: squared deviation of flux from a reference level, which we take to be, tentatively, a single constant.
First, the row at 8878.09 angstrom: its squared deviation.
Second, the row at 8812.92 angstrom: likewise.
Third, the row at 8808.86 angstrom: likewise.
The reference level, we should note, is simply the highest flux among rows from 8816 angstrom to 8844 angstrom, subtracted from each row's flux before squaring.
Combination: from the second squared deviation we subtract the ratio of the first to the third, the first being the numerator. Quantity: 16.3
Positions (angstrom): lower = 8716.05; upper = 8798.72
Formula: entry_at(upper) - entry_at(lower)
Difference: -0.7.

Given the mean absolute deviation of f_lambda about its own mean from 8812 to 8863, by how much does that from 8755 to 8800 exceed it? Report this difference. -0.14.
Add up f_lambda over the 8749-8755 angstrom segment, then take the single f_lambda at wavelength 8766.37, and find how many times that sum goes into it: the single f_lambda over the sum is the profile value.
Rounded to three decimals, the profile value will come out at 0.315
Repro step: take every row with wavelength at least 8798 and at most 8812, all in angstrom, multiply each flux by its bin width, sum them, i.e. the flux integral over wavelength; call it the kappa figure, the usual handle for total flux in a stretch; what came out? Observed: 50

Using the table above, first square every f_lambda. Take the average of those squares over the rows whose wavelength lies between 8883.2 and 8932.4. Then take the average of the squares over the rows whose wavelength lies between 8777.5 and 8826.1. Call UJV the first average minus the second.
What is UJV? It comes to 0.3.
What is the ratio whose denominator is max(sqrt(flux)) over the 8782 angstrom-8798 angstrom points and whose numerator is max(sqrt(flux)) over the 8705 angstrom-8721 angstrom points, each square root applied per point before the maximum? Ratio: 1.07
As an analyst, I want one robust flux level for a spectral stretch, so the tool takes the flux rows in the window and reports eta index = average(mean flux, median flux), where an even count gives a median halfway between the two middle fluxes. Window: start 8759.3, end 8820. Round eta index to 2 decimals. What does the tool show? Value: 3.44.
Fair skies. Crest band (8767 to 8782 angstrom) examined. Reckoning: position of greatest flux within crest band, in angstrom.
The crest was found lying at 8768.39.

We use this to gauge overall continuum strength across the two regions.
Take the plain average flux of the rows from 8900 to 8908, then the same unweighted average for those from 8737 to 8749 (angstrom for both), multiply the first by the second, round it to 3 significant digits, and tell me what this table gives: 11.1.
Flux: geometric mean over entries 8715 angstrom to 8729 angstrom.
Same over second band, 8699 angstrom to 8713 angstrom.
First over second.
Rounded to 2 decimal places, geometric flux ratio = 1.05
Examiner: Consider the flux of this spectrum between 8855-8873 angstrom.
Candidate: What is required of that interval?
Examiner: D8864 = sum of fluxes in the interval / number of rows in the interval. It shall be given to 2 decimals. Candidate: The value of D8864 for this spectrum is 3.55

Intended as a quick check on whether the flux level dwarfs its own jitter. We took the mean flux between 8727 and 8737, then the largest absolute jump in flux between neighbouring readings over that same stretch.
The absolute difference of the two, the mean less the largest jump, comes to 2.9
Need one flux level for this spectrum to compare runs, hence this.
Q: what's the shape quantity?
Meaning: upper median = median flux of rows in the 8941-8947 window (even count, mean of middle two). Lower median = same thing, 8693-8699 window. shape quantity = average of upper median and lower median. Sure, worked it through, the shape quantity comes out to 3.40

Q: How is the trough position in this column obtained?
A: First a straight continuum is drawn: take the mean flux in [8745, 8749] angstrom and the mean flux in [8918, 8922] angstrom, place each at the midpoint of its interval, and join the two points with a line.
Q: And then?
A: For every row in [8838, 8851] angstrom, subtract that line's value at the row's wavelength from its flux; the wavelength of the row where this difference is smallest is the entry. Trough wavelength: 8849.52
